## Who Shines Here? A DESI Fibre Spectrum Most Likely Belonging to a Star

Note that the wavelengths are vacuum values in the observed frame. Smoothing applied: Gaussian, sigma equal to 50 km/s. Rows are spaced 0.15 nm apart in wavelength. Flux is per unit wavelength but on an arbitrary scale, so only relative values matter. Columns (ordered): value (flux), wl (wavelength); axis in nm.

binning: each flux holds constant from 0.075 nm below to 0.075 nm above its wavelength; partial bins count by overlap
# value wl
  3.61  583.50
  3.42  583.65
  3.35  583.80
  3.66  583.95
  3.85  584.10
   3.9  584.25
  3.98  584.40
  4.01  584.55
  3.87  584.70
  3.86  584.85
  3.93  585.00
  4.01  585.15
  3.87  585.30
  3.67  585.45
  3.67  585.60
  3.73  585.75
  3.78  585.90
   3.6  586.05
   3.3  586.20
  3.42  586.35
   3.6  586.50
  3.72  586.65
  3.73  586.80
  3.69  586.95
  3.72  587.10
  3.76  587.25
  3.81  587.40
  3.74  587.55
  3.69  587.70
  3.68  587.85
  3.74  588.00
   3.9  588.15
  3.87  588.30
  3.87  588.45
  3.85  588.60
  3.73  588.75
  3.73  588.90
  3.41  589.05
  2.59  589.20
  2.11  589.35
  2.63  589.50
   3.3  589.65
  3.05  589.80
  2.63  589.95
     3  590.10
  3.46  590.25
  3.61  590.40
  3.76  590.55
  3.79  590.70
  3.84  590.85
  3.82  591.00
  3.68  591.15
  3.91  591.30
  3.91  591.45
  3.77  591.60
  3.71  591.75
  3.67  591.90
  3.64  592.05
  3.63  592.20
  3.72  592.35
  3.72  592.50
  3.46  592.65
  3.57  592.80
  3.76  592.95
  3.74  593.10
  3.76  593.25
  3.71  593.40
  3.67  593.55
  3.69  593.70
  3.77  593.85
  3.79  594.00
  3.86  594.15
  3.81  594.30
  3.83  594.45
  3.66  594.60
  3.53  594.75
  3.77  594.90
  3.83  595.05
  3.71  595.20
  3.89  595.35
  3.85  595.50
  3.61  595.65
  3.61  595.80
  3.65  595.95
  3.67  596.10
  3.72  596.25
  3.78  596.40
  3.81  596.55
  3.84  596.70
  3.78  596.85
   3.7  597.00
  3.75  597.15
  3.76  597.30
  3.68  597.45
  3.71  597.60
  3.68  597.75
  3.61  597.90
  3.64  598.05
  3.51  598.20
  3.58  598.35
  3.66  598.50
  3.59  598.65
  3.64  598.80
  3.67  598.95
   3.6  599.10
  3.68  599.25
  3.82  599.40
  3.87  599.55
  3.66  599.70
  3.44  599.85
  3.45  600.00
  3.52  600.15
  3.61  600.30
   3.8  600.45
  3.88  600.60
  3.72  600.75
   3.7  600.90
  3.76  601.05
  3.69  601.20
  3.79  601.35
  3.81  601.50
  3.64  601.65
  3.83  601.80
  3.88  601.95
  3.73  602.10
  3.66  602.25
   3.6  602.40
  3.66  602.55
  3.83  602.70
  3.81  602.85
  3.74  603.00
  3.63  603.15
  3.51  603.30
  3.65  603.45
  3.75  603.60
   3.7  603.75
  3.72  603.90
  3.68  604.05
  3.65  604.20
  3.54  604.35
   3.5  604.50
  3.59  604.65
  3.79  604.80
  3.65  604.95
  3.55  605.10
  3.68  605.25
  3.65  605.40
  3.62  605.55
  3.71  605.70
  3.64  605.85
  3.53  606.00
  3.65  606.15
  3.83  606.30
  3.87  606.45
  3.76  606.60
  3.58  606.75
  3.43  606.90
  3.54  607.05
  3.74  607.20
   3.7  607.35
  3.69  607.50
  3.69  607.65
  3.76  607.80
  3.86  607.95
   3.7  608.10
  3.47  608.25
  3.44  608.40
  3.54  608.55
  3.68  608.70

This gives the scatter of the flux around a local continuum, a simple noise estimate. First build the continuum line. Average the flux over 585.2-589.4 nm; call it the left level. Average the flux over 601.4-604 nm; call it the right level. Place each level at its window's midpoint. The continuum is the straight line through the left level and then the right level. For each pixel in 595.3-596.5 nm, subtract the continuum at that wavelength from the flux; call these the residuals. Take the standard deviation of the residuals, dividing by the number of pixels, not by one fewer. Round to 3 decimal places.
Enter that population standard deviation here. 0.101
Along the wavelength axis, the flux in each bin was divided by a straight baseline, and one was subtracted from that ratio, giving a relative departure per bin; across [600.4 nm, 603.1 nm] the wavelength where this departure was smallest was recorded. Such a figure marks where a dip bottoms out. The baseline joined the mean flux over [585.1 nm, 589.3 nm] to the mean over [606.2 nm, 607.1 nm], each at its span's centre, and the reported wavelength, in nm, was 602.40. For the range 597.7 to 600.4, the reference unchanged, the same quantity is 599.85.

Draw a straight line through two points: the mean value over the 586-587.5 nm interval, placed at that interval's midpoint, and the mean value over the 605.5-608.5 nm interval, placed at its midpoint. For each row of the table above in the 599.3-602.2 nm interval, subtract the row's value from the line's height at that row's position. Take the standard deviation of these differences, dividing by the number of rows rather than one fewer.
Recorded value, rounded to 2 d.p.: 0.13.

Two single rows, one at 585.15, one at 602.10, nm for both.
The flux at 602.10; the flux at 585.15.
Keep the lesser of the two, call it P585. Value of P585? 3.73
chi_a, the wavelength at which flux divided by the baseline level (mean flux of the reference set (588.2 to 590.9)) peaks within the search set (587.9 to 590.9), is 588.15 nm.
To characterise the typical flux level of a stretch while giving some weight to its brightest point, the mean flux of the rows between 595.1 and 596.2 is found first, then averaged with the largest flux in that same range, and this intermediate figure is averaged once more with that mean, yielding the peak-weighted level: 3.76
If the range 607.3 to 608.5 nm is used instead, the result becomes 3.71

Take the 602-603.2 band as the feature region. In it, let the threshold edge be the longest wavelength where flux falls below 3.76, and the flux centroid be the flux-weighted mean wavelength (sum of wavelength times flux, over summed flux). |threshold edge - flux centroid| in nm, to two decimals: 0.52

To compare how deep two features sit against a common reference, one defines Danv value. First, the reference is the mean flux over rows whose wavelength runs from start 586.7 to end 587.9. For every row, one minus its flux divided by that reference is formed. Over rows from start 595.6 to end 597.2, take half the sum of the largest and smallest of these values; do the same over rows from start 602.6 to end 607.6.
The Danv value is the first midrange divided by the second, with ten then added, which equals 10.0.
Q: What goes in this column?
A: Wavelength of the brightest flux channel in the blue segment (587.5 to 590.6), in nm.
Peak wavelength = 588.15 nm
